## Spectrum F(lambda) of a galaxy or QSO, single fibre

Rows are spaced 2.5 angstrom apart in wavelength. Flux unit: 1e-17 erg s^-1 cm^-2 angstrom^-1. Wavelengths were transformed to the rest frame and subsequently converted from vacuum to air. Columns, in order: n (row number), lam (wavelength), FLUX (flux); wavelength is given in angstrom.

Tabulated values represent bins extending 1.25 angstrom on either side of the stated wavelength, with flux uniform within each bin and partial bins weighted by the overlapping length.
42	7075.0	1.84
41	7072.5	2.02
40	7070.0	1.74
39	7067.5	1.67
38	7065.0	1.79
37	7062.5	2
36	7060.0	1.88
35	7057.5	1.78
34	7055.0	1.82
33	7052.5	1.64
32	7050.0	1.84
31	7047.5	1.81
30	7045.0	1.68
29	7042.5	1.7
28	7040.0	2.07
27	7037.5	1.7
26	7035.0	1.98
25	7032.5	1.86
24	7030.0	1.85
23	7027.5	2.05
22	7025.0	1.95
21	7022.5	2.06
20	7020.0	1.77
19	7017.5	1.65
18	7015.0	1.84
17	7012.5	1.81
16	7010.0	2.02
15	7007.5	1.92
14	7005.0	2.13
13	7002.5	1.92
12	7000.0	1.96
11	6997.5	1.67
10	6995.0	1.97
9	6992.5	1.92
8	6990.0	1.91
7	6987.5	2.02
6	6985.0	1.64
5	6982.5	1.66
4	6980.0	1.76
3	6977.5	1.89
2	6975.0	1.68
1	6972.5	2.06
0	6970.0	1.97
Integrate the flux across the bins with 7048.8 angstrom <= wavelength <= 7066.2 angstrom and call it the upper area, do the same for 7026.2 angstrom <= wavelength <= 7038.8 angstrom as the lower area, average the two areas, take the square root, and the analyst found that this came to 5.27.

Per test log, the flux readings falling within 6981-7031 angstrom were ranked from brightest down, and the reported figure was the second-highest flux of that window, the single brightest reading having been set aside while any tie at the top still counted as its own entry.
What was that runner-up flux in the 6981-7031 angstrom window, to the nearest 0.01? 2.06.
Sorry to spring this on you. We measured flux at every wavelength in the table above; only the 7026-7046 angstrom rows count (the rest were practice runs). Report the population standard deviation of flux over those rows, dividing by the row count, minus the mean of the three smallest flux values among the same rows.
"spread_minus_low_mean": -1.54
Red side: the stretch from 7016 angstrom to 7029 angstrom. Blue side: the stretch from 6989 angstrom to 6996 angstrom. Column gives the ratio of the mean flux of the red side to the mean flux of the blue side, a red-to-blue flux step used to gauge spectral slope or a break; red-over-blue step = 0.98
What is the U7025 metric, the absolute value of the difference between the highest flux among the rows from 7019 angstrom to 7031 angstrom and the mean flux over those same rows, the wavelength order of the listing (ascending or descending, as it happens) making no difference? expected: 0.12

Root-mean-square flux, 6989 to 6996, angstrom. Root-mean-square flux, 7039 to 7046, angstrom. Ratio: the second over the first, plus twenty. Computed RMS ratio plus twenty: 20.94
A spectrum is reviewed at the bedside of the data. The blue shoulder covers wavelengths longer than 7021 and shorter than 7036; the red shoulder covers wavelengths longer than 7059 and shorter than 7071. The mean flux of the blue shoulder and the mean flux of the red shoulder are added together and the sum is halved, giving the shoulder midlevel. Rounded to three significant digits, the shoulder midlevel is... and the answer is 1.89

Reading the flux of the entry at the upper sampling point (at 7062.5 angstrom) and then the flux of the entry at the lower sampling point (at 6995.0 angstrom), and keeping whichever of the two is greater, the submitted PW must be 2.00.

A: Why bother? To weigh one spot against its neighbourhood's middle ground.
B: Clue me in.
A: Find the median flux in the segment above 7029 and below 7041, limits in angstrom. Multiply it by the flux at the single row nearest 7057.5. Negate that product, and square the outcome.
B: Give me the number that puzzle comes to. 11.0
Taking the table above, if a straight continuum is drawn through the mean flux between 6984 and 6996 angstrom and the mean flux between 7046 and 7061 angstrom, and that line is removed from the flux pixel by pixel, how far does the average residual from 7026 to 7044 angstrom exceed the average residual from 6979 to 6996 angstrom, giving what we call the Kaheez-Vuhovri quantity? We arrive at 0.12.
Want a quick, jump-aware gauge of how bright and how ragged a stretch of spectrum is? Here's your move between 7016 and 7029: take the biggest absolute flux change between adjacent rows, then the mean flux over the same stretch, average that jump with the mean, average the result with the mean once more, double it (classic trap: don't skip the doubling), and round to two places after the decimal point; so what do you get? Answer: 2.99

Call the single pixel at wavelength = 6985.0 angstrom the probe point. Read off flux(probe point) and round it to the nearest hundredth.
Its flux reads 1.64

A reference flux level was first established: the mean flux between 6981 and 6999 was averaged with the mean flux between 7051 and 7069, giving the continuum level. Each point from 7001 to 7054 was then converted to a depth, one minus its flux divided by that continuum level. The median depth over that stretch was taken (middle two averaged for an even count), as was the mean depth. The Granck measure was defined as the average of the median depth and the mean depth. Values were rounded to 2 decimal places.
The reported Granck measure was -0.03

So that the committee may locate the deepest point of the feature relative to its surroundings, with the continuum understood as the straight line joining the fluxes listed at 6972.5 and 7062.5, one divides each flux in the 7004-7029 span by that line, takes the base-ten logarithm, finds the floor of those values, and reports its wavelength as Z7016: 7017.5 angstrom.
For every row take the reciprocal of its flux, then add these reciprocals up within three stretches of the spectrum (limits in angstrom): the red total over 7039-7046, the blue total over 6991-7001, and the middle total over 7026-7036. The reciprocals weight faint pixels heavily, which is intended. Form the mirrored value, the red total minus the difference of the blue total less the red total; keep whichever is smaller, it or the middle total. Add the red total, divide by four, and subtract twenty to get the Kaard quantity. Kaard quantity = -19.28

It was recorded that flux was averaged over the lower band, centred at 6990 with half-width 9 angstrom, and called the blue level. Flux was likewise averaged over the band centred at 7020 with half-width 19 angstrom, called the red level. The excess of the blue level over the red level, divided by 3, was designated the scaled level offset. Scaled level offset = -0.025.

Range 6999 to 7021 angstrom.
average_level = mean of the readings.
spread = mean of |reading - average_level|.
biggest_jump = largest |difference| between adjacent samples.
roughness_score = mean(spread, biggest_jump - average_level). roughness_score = -0.79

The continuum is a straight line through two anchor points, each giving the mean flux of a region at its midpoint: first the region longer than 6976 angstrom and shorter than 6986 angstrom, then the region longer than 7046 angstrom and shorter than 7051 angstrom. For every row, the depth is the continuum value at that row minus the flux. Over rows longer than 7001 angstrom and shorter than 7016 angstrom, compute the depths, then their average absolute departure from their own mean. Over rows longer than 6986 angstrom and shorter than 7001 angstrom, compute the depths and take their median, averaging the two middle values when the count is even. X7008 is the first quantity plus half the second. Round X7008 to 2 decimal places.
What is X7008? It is 0.00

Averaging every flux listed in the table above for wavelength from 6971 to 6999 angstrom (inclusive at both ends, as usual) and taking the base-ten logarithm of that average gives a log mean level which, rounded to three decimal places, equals 0.264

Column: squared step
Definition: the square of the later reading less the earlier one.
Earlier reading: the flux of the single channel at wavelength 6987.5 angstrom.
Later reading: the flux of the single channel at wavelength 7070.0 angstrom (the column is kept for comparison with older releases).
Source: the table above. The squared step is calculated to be 0.08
